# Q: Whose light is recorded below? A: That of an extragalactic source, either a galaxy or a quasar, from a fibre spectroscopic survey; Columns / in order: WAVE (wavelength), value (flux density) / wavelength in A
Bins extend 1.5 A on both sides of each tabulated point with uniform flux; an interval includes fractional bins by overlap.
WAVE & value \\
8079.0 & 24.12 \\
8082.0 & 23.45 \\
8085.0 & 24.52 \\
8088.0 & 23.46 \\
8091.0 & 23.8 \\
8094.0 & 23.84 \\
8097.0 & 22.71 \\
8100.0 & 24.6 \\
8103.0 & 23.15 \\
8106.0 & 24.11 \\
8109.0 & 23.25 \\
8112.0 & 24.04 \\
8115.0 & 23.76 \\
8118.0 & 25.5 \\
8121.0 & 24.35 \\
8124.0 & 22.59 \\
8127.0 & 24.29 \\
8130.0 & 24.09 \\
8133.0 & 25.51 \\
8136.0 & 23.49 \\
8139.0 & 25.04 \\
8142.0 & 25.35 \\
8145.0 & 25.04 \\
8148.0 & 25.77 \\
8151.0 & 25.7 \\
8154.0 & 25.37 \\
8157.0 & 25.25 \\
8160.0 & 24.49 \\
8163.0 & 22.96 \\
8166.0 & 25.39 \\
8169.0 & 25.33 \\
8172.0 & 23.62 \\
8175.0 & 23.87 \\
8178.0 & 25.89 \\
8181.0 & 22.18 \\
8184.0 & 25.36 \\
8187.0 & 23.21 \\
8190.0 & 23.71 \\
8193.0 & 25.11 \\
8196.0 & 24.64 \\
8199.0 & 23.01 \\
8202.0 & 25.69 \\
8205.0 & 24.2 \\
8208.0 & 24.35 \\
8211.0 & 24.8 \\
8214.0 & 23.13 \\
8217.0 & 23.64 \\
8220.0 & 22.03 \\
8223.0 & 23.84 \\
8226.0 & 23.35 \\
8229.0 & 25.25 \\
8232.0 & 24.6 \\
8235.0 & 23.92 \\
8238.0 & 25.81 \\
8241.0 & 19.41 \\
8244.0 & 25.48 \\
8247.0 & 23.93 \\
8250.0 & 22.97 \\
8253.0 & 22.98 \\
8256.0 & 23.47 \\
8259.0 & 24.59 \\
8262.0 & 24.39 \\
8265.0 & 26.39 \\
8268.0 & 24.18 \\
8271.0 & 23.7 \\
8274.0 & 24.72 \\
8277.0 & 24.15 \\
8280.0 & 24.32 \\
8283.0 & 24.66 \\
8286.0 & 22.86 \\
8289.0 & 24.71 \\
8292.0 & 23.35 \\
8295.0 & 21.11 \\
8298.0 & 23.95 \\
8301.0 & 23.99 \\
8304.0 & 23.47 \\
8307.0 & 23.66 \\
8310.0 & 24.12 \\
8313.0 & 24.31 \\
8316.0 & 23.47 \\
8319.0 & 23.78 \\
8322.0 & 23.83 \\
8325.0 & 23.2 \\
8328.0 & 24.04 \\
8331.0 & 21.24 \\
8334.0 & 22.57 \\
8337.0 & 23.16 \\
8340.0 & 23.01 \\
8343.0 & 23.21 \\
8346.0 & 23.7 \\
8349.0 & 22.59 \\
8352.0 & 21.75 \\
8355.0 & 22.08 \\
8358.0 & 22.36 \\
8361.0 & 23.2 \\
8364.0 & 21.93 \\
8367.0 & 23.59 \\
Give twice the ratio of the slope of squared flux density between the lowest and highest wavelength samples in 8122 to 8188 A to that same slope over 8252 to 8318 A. 2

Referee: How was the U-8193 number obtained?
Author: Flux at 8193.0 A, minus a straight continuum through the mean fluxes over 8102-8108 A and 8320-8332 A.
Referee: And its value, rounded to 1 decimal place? 1.7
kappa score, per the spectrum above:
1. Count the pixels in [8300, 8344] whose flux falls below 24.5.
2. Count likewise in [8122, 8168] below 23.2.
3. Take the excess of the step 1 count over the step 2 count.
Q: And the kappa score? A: 13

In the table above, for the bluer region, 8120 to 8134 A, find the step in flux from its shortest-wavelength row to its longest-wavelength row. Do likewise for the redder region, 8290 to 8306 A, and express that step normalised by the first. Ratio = 0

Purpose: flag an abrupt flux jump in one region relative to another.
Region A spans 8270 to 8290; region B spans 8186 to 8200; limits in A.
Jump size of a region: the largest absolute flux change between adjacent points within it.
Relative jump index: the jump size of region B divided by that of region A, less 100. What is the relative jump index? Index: -99.1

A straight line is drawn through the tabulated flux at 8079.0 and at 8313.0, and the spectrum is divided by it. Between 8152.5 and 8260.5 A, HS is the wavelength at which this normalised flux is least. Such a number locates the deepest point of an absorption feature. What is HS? 8241.0 A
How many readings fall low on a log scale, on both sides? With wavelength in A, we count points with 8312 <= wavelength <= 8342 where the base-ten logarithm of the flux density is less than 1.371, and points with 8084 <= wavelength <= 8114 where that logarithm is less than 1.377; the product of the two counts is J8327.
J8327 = 30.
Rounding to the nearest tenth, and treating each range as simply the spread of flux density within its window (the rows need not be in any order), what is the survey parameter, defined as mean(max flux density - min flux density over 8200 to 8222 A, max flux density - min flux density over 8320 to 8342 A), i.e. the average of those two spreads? 3.2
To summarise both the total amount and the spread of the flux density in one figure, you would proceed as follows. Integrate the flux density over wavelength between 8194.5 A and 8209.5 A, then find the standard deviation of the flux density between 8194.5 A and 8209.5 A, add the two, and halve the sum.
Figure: 183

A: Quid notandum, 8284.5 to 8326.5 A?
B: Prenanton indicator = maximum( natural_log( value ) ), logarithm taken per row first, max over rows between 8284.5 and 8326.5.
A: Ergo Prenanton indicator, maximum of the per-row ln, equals 3.21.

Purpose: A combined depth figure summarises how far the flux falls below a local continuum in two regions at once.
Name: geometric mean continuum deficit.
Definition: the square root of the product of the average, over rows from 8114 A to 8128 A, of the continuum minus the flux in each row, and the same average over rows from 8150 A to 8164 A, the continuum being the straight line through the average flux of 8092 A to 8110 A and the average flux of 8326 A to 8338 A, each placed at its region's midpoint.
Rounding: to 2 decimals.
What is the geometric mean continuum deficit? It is 0.87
